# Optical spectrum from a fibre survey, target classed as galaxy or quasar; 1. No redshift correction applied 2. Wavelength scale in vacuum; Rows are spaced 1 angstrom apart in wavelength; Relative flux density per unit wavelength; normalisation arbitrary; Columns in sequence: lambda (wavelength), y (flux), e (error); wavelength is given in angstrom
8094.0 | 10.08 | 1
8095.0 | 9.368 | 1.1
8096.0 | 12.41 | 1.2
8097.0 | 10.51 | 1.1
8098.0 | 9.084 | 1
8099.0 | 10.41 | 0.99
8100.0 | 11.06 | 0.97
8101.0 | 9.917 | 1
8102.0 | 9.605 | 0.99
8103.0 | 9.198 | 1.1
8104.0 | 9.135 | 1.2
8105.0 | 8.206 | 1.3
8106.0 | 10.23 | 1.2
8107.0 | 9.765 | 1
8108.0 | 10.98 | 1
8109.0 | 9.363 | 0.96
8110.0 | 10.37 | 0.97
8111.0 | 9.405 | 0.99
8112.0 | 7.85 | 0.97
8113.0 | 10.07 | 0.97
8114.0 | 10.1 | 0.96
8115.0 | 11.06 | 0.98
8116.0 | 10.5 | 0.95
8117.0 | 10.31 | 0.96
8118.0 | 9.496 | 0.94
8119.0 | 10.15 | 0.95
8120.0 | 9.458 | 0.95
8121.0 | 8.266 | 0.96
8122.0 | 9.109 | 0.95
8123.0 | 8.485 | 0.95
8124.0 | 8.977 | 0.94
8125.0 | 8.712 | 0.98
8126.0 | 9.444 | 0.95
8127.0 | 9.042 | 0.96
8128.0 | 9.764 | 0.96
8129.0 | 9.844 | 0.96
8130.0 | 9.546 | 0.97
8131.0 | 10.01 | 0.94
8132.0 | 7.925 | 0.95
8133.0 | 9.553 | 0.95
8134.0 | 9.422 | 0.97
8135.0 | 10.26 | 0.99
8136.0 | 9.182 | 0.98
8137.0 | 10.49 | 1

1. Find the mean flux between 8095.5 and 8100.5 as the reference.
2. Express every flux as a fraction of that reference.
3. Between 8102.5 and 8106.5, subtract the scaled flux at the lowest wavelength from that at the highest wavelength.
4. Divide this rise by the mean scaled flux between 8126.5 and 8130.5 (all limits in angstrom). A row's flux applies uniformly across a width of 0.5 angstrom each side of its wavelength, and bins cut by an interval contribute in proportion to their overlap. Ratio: 0.11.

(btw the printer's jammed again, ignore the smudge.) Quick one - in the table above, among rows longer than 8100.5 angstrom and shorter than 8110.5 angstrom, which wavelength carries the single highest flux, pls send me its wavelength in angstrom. 8108.0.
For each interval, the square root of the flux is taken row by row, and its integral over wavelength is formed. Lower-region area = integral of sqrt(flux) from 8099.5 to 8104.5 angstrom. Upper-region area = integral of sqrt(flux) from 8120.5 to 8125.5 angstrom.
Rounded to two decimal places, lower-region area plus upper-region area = 30.38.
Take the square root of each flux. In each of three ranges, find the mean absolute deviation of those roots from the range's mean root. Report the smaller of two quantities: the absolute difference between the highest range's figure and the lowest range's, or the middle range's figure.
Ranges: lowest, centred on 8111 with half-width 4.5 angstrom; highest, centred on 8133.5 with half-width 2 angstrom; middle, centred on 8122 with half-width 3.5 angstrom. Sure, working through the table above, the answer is 0.00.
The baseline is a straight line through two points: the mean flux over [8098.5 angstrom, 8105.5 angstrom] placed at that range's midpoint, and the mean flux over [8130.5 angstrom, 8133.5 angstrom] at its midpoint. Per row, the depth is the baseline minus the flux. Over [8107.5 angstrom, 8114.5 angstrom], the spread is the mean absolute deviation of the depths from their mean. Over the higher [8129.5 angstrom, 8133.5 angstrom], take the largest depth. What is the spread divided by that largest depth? 1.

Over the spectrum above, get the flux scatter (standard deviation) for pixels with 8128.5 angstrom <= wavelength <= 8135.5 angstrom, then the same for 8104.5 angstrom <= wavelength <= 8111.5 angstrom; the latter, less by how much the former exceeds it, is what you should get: 1.0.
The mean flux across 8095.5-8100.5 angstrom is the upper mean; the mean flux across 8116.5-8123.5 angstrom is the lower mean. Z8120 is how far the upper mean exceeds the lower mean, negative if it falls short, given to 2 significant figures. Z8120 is 1.4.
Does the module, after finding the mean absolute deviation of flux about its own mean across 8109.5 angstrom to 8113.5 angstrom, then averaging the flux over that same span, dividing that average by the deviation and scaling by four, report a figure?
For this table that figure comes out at 47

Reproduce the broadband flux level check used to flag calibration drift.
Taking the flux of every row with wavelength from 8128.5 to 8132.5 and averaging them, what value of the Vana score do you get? 9.33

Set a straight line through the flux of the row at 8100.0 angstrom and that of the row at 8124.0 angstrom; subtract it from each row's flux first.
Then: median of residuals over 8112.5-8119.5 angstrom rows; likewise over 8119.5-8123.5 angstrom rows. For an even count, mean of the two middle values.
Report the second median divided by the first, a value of -0.43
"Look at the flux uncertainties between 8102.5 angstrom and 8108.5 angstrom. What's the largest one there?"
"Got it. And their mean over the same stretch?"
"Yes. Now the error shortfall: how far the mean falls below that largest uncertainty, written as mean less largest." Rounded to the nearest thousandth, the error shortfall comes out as -0.167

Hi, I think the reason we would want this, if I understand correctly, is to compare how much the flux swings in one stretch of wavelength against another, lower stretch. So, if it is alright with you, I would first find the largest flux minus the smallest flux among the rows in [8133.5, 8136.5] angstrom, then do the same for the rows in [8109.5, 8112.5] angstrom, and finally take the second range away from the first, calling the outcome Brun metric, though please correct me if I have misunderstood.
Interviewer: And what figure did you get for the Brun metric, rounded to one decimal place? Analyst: -1.4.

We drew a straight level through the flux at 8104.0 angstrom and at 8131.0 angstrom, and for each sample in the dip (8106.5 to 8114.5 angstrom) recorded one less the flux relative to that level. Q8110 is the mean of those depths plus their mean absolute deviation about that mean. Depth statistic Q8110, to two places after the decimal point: 0.03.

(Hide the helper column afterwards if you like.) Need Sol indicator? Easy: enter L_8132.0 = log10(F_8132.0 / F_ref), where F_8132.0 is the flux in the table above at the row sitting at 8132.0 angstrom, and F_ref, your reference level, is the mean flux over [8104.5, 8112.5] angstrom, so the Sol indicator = -0.08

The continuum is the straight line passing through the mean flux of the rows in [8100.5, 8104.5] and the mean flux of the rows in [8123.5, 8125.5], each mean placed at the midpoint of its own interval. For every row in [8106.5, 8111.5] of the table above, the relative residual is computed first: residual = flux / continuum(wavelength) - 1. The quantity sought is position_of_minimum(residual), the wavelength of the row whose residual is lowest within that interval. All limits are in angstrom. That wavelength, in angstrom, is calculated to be 8109.0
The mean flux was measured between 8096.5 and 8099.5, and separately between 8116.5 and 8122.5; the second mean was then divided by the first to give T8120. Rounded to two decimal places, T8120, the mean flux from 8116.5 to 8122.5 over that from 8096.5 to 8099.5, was 0.95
